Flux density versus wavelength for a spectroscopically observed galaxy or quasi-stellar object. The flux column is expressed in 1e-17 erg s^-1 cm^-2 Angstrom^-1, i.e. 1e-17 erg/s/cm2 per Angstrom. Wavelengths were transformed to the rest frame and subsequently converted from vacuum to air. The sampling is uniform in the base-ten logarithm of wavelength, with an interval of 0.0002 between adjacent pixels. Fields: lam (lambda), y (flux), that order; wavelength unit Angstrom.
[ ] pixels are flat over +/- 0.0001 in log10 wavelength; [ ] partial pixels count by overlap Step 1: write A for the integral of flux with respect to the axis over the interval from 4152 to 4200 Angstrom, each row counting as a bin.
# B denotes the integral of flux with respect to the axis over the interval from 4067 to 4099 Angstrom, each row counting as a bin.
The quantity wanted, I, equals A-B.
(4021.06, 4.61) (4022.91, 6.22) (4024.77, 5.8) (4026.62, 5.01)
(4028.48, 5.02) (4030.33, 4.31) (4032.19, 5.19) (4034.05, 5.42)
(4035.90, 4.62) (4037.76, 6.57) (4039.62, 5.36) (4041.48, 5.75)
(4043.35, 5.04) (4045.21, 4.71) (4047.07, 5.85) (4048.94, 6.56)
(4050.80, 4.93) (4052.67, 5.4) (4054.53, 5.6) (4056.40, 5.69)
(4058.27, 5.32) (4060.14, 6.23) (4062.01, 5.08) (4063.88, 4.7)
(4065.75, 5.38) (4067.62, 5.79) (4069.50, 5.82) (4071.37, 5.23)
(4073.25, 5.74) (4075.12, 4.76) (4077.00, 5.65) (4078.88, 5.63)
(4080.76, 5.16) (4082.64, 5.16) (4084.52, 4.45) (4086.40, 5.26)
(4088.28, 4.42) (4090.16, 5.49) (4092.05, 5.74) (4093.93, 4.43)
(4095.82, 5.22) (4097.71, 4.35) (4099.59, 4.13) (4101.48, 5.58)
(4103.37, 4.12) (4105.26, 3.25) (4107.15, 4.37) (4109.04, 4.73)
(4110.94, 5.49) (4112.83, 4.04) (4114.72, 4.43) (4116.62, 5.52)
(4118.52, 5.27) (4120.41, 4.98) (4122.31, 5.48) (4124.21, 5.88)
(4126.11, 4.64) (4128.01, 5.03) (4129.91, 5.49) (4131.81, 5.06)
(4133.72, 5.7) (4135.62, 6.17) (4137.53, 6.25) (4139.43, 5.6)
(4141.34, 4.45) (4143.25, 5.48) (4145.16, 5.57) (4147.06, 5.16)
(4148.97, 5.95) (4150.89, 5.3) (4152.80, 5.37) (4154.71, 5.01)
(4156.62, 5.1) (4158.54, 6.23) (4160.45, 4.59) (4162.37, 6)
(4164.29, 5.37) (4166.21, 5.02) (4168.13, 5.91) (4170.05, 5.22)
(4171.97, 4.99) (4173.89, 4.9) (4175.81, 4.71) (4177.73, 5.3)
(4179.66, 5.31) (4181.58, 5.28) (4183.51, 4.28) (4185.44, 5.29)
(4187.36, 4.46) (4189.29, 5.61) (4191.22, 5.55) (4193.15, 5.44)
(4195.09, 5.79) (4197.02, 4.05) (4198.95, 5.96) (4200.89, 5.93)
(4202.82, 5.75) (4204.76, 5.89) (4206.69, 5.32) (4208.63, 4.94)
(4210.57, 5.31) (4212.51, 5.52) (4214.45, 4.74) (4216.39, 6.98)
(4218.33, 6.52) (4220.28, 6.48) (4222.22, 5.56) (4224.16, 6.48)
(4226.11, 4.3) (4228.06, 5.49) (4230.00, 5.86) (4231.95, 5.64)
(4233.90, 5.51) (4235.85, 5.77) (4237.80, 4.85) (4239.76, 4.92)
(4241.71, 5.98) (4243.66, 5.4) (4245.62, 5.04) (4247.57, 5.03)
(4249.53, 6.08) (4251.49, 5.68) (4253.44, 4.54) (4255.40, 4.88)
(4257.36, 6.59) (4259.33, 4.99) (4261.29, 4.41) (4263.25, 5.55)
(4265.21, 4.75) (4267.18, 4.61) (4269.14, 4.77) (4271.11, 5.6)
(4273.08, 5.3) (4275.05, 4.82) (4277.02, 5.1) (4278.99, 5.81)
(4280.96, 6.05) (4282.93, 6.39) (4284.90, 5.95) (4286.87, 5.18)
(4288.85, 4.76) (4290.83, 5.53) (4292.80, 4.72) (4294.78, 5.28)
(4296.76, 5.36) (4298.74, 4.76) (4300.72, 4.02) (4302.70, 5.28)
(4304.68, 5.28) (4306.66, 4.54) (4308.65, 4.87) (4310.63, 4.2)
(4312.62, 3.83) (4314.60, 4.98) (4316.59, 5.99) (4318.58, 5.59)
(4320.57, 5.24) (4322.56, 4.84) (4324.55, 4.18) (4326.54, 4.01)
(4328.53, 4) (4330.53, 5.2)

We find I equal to 85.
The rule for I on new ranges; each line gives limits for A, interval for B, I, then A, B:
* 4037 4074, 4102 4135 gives 42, 205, 163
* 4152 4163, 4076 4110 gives -105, 59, 165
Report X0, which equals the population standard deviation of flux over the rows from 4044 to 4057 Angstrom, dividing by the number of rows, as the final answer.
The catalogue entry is 0.57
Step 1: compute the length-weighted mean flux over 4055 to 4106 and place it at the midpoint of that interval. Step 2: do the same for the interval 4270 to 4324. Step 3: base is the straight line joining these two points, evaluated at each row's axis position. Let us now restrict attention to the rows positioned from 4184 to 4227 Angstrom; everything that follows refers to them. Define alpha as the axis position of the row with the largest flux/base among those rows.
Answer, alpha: 4216.39 Angstrom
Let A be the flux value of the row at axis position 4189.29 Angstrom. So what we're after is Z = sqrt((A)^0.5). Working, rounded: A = 5.61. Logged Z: 1.54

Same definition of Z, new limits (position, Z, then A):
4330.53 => 1.51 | 5.2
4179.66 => 1.52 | 5.31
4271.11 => 1.54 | 5.6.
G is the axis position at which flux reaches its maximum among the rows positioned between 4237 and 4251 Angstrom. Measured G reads 4249.53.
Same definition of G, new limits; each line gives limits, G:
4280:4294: 4282.93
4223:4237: 4224.16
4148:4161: 4158.54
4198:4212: 4198.95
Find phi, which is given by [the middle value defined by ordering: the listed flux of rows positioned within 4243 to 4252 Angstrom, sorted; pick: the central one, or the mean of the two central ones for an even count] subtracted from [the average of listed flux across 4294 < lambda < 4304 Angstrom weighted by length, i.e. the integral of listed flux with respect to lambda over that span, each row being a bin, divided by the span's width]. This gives -0.46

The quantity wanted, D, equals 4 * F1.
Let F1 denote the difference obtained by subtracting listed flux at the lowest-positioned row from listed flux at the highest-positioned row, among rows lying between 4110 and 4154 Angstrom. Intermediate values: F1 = -0.1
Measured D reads 0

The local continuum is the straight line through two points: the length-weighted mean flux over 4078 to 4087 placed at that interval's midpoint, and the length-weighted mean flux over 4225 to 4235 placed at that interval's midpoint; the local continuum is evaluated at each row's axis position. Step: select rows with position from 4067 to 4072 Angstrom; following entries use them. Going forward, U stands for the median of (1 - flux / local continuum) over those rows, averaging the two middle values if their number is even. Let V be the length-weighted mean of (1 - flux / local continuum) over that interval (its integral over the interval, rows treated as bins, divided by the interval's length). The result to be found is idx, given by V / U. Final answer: 0.8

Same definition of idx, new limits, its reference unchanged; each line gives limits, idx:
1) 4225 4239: -0.3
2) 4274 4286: 0.5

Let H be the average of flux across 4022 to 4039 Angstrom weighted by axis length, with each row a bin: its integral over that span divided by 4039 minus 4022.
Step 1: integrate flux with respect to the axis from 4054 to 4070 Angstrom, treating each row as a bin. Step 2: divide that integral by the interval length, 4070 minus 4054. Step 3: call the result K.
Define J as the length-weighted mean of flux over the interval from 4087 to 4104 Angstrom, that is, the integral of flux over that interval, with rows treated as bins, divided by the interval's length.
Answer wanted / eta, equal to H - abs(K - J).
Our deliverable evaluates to 4.70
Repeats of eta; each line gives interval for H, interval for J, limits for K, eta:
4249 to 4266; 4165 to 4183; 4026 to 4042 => 5.18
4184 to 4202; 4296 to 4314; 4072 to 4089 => 4.85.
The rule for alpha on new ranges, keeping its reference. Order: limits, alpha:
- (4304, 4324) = 4316.59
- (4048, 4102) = 4048.94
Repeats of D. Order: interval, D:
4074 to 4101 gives -3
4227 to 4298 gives -1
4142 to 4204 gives 1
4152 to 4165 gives 0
